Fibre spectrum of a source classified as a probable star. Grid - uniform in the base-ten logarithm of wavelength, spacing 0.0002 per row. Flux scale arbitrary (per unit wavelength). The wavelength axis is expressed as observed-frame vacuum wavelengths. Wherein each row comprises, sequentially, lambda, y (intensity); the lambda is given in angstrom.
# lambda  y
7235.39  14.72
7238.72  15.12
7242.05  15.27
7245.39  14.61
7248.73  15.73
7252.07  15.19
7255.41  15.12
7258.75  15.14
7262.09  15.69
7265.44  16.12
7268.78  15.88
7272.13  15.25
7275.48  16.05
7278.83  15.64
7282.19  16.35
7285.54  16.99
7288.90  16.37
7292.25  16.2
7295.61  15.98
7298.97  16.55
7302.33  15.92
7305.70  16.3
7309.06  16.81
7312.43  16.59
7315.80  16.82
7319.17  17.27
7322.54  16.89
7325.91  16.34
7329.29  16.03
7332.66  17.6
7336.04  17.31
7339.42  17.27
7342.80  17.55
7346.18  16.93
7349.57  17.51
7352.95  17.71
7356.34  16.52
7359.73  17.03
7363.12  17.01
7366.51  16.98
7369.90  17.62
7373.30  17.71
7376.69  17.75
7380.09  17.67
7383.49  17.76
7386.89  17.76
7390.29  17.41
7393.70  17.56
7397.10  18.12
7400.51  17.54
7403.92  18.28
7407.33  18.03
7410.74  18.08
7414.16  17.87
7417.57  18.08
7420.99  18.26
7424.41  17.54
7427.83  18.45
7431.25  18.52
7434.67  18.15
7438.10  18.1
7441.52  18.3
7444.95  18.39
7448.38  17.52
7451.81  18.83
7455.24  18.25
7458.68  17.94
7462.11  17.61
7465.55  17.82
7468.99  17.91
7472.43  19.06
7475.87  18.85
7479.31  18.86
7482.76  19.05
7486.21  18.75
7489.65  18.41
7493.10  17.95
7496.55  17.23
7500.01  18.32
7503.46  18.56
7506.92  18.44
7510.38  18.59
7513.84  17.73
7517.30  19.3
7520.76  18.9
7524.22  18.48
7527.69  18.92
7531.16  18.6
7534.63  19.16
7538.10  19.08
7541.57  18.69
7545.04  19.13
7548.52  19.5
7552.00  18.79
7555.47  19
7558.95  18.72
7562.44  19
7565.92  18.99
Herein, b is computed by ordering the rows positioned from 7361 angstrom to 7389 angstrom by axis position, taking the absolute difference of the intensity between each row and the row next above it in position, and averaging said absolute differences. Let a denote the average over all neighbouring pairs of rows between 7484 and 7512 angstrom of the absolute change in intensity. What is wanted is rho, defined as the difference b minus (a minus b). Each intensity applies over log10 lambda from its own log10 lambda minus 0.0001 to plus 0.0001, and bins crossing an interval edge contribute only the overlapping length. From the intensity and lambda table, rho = -0.17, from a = 0.45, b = 0.14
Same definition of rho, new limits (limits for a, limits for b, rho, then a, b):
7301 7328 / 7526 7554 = 0.43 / 0.39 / 0.41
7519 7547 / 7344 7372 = 0.53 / 0.38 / 0.45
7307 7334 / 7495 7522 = 0.74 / 0.53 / 0.63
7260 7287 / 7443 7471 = 0.51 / 0.55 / 0.53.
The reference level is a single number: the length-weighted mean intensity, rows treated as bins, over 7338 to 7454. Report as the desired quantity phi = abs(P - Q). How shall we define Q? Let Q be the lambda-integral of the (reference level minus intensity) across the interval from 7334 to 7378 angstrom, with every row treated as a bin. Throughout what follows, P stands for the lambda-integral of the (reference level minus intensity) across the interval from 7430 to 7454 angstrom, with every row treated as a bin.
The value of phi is 32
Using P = -12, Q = 20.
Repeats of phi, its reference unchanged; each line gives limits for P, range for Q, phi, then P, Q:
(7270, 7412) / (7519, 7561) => 154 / 105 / -48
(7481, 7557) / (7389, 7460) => 47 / -68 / -21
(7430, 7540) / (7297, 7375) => 135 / -73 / 62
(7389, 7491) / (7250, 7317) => 159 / -43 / 115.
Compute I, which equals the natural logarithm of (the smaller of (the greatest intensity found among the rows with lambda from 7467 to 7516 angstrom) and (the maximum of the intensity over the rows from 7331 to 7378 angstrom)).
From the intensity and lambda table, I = 2.88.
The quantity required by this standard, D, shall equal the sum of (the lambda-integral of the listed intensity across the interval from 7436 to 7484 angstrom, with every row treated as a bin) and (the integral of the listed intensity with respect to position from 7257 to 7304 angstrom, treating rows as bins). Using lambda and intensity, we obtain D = 1631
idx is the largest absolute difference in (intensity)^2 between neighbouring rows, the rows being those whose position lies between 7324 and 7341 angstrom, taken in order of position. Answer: 53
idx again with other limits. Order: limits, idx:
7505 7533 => 58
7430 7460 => 48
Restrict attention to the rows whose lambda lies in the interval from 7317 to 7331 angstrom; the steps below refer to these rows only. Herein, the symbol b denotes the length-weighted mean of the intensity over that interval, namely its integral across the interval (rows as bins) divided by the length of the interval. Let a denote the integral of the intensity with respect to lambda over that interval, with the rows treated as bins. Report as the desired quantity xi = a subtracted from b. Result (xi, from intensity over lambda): -216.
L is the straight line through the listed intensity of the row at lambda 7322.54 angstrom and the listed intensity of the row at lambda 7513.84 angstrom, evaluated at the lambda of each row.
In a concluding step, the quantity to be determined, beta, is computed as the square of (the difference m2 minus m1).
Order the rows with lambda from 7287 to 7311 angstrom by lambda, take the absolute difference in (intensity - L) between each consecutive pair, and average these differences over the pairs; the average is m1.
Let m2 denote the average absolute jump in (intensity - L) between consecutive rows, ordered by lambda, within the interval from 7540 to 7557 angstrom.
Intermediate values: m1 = 0.41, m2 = 0.42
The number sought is 0.000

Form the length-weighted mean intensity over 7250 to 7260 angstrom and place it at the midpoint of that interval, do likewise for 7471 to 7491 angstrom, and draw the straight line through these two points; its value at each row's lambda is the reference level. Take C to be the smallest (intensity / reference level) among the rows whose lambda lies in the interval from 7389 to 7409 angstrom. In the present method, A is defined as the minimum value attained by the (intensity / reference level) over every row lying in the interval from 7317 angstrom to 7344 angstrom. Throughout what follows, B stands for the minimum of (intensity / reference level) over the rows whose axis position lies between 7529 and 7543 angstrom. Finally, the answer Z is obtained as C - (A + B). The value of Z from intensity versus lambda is -0.921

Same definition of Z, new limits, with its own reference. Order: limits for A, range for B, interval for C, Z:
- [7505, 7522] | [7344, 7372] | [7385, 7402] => -0.897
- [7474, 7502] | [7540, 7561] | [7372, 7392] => -0.831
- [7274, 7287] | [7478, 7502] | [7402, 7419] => -0.901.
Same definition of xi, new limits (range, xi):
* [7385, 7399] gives -230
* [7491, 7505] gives -234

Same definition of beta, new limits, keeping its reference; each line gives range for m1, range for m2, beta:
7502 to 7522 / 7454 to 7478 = 0.057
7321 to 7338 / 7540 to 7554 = 0.035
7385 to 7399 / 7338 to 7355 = 0.004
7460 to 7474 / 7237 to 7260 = 0.002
